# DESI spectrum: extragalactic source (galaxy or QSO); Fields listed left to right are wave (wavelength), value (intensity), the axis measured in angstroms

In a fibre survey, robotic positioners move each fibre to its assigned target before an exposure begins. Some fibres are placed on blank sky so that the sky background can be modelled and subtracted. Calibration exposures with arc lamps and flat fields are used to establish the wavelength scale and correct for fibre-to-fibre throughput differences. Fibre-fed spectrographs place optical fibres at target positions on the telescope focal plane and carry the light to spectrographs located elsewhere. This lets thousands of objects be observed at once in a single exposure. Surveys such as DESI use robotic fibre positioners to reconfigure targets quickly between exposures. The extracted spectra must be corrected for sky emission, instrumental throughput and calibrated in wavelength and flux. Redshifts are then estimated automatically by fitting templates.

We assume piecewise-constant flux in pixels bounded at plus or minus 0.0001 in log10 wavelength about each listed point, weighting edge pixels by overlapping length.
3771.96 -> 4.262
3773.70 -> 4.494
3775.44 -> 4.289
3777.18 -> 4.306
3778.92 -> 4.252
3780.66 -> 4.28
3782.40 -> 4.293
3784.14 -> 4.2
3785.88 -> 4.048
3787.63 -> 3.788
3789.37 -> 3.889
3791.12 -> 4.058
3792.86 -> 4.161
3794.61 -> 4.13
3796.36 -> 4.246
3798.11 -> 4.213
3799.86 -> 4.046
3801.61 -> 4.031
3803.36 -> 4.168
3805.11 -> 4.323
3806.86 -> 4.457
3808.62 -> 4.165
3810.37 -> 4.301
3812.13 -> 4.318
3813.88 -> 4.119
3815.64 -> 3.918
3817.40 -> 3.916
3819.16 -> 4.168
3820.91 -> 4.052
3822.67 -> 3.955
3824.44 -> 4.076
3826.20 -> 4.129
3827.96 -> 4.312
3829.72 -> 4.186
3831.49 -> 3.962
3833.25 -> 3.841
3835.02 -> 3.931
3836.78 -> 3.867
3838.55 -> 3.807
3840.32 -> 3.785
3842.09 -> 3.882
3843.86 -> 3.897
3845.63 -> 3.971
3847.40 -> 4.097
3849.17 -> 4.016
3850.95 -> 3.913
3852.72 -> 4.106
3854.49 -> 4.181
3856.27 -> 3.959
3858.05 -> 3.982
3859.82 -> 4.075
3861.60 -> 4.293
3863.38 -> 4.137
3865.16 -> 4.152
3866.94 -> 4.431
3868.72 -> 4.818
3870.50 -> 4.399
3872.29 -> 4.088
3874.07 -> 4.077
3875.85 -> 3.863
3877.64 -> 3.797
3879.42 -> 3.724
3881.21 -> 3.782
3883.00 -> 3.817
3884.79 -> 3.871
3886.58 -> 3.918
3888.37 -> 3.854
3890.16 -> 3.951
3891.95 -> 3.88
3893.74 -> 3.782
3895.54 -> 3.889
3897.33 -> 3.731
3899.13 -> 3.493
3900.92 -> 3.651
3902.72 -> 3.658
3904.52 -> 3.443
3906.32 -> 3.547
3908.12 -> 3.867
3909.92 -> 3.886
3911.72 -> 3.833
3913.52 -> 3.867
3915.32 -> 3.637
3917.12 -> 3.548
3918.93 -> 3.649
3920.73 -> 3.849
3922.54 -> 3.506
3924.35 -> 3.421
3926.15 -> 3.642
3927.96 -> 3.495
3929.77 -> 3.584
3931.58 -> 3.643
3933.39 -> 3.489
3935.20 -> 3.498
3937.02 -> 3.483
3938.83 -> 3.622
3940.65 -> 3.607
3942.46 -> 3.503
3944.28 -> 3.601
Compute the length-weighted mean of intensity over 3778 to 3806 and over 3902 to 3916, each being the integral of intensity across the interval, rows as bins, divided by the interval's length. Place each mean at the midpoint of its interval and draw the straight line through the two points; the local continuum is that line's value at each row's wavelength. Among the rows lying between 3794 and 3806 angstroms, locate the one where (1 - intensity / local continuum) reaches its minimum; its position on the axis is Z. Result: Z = 3805.11 angstroms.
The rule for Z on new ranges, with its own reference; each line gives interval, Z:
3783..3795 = 3784.14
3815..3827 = 3819.16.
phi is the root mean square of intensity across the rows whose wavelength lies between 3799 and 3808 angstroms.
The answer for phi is 4.2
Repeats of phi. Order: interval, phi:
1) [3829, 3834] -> 4.0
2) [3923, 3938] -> 3.5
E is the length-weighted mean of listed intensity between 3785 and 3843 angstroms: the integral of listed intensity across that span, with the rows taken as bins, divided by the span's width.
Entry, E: 4.1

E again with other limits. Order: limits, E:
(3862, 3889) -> 4.1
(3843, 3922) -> 3.9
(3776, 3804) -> 4.1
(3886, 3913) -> 3.8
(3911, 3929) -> 3.6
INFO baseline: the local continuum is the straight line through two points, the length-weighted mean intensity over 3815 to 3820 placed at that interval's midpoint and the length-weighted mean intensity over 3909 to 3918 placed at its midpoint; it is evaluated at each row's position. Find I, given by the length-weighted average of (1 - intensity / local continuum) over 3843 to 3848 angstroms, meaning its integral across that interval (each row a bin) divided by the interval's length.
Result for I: -0.014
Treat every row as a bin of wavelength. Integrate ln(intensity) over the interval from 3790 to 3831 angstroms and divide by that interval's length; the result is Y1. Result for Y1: 1.42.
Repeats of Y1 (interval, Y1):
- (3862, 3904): 1.37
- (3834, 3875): 1.40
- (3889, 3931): 1.30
